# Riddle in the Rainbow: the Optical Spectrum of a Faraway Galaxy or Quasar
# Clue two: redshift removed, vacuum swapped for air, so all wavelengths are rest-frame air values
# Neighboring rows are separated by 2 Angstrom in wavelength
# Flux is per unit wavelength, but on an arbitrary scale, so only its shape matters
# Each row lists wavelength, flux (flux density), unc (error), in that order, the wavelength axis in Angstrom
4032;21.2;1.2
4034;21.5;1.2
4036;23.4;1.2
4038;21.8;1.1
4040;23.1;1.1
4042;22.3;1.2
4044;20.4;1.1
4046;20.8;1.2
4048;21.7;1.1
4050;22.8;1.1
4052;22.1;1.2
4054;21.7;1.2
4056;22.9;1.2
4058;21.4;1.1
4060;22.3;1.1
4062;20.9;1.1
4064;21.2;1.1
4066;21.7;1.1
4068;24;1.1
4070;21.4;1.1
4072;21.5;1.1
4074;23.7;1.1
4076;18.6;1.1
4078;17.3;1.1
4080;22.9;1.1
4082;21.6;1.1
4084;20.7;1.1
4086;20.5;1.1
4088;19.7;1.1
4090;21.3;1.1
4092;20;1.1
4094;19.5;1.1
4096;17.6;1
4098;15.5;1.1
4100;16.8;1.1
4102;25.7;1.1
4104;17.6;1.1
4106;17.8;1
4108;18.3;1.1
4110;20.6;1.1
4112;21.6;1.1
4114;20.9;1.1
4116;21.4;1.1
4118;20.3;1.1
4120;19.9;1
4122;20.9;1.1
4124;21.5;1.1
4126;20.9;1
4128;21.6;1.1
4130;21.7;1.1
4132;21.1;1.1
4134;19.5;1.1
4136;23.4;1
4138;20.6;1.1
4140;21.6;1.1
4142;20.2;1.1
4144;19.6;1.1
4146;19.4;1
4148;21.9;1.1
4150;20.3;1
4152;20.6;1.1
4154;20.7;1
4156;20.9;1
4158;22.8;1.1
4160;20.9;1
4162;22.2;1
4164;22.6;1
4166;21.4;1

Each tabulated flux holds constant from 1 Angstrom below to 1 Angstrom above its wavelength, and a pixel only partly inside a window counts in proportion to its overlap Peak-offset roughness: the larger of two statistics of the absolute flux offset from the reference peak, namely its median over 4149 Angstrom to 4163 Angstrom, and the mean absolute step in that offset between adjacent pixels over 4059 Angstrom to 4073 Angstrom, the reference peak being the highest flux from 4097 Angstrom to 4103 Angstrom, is 4.80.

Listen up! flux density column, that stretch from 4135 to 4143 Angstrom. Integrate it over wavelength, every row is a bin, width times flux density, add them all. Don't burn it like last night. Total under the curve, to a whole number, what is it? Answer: 172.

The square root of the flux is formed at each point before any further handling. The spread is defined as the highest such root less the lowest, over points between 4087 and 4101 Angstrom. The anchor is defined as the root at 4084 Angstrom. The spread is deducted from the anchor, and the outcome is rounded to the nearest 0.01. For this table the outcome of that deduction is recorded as 3.87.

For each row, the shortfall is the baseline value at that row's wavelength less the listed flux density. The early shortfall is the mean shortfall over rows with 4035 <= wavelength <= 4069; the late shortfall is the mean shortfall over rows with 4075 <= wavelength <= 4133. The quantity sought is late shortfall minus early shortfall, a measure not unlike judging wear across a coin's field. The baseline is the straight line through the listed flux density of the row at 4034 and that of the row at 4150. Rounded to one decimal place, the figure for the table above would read 1.4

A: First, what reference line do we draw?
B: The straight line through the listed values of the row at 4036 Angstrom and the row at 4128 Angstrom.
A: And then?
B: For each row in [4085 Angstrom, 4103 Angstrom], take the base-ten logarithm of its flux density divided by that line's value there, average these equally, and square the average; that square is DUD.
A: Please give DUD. 0.0035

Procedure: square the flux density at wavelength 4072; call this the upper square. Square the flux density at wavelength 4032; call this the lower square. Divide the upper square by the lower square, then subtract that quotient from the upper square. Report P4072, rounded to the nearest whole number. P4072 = 461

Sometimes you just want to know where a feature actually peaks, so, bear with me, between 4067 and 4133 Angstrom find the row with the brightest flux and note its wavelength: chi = 4102 Angstrom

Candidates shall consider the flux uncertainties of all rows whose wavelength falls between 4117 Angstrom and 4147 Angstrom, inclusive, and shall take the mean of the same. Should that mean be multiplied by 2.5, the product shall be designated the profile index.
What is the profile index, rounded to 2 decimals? 2.68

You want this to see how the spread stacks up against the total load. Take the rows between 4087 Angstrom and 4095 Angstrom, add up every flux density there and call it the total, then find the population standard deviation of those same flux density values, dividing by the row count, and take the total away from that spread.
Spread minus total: -80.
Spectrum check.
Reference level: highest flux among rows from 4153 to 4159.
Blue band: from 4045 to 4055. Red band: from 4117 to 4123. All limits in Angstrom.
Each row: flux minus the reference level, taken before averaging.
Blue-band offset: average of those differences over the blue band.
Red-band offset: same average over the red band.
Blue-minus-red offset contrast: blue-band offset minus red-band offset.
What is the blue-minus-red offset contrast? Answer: 1.5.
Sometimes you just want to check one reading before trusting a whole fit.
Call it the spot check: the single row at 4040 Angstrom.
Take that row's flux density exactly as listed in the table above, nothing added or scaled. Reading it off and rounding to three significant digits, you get 23.1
